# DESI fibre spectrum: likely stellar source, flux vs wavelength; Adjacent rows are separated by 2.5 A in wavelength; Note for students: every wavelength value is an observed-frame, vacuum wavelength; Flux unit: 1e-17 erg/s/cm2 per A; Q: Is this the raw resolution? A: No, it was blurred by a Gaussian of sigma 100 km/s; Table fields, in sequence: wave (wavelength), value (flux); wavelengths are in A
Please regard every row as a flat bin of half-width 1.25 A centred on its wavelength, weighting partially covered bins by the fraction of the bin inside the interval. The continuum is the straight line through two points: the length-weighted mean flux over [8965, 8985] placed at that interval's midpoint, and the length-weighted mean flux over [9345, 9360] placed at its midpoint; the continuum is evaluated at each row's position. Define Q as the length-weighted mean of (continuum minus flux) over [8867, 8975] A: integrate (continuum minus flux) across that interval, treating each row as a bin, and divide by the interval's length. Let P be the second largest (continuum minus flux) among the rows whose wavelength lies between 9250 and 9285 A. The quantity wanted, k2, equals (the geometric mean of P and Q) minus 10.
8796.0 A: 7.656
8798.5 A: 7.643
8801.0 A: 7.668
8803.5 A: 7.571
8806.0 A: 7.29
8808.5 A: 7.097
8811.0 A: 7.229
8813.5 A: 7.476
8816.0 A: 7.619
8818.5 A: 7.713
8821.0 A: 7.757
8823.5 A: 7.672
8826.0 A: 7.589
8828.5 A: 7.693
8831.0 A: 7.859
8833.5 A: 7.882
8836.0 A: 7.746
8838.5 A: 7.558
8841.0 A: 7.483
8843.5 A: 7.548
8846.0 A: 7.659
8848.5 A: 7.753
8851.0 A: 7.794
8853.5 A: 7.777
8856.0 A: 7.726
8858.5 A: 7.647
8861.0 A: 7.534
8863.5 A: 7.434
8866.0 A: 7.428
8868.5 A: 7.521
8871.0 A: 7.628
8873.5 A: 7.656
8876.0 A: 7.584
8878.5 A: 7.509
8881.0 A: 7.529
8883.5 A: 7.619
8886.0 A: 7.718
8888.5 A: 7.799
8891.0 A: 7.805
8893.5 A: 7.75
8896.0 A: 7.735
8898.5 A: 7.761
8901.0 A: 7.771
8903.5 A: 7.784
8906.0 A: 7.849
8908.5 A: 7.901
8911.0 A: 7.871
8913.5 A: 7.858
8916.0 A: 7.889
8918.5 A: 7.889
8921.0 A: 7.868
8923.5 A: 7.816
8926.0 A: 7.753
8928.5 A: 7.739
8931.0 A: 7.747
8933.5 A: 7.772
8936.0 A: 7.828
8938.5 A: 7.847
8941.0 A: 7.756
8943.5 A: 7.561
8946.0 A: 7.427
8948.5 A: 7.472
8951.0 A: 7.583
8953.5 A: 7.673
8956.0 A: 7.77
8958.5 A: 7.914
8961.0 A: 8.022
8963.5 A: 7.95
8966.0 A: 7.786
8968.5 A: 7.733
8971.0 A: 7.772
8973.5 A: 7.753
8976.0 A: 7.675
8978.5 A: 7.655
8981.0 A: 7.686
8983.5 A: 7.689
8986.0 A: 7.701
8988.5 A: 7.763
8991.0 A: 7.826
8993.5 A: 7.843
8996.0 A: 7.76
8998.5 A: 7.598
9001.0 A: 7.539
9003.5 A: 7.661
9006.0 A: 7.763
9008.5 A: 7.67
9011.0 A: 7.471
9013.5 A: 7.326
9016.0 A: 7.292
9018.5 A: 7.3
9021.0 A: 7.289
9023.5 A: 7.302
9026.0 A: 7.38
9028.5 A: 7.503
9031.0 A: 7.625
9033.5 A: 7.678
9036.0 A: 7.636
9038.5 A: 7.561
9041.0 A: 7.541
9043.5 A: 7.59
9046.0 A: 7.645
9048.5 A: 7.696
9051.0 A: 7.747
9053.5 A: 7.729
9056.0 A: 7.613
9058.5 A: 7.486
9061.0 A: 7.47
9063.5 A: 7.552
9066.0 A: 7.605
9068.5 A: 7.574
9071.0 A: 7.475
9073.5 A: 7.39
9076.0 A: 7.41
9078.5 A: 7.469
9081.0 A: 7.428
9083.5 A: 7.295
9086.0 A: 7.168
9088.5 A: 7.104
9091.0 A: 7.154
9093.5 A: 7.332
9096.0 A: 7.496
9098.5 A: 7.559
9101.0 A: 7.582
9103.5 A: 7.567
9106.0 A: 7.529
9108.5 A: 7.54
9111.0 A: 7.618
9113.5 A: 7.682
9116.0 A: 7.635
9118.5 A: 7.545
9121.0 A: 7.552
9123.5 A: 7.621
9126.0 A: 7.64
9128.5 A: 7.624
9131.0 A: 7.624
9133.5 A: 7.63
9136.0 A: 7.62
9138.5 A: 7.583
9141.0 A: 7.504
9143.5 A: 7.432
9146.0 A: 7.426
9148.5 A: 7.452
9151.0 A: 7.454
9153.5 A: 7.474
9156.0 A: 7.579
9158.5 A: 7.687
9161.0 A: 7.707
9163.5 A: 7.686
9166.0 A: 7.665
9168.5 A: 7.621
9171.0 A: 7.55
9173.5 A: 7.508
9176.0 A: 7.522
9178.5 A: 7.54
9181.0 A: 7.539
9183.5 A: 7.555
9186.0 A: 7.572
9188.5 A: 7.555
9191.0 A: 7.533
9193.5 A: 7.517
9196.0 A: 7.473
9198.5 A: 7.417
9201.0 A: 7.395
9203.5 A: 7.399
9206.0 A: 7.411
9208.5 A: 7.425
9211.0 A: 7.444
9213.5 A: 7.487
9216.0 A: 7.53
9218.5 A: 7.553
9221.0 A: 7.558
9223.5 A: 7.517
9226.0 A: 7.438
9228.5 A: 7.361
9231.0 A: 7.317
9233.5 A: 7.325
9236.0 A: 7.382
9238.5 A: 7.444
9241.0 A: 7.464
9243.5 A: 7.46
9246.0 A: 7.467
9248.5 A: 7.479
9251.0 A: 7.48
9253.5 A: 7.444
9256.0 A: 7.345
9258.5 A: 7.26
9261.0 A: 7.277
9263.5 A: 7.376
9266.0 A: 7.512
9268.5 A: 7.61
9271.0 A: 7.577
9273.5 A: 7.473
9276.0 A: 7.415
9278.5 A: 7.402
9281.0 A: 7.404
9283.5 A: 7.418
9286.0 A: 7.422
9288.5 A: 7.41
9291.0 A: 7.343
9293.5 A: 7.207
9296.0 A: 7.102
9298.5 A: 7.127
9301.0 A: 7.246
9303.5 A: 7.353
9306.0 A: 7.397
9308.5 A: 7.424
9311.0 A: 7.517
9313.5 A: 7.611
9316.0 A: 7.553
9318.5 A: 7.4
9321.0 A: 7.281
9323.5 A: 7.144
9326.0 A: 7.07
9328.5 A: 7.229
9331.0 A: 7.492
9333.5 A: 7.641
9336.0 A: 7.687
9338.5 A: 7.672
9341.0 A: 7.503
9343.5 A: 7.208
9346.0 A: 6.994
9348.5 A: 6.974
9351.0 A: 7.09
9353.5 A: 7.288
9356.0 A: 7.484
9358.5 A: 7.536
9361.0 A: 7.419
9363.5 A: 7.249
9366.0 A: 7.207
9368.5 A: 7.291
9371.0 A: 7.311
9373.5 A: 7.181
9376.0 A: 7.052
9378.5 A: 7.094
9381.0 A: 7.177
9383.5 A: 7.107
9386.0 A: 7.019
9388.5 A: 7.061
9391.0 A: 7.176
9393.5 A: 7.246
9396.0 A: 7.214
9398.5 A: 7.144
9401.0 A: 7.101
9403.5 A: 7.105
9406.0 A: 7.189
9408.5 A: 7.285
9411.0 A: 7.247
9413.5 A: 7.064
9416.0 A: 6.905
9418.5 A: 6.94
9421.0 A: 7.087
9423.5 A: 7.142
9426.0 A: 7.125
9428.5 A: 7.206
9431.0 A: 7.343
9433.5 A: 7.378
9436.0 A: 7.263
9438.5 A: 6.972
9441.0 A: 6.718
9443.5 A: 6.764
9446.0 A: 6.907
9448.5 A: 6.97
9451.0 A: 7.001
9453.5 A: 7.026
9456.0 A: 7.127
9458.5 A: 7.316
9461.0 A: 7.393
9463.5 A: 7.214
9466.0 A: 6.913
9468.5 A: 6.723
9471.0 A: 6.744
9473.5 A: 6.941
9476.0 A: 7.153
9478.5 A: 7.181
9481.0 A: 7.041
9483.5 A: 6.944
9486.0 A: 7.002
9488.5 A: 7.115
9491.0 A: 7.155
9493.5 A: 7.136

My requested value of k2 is -9.94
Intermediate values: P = 0.1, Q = 0.04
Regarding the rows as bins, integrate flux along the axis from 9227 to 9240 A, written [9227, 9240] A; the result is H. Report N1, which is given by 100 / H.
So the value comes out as 1.04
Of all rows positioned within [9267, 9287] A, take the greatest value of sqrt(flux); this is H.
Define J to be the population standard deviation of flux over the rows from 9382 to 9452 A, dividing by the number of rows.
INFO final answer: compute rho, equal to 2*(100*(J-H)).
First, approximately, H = 2.76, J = 0.16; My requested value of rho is -520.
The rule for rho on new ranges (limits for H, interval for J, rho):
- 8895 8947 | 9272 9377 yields -526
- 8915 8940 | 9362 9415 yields -545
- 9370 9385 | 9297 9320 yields -512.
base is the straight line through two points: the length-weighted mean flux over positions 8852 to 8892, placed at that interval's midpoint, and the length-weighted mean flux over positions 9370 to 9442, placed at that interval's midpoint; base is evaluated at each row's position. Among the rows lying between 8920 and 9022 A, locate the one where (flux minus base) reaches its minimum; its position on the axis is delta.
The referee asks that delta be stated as 9016.0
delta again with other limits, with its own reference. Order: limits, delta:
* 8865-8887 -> 8866.0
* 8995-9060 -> 9016.0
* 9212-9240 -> 9231.0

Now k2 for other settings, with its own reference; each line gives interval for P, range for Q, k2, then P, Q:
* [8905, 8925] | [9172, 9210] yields -9.95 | 0.0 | -0.05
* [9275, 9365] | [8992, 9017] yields -9.86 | 0.2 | 0.08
